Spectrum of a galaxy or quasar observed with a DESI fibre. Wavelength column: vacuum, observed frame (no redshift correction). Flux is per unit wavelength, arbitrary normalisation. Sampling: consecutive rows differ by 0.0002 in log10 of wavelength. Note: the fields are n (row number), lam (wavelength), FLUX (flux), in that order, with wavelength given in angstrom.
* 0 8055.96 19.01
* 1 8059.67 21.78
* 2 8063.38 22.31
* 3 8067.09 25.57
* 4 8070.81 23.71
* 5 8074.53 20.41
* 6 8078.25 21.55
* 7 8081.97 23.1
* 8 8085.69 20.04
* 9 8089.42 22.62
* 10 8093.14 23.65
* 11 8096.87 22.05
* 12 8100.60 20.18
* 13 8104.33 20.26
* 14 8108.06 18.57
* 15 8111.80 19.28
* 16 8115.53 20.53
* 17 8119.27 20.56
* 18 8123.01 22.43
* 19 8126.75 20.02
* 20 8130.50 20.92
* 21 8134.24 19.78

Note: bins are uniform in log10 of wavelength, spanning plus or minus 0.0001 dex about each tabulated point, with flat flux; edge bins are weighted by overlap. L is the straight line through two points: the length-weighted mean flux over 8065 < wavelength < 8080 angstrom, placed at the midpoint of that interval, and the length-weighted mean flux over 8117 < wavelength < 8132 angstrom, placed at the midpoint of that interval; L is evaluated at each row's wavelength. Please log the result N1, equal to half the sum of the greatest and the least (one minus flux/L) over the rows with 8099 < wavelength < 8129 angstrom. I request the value 0.035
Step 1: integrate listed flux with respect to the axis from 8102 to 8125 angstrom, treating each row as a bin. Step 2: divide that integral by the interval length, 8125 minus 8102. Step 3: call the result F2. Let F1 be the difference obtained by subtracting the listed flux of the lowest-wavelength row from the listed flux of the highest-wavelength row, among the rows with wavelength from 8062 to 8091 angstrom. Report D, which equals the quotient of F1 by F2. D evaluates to 0.02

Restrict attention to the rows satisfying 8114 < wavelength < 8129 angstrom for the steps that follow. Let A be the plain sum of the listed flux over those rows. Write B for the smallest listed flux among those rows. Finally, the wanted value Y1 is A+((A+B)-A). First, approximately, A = 84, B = 20.02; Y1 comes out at 104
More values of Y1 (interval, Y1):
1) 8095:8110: 100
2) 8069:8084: 109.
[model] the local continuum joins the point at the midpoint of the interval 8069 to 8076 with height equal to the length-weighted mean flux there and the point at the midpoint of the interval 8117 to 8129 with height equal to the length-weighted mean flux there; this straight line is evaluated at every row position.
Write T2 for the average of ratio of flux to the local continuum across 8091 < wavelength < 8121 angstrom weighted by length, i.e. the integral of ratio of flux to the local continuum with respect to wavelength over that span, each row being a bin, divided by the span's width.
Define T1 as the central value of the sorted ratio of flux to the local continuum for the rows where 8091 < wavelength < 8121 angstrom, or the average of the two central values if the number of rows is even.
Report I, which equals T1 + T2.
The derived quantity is 1.93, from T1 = 0.96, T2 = 0.97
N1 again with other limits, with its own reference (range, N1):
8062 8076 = -0.005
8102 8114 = 0.102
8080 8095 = 0.016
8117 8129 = -0.013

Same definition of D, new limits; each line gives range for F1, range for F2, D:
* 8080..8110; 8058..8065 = -0.21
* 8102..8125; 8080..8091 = 0.10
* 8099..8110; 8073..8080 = -0.08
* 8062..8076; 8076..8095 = -0.09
